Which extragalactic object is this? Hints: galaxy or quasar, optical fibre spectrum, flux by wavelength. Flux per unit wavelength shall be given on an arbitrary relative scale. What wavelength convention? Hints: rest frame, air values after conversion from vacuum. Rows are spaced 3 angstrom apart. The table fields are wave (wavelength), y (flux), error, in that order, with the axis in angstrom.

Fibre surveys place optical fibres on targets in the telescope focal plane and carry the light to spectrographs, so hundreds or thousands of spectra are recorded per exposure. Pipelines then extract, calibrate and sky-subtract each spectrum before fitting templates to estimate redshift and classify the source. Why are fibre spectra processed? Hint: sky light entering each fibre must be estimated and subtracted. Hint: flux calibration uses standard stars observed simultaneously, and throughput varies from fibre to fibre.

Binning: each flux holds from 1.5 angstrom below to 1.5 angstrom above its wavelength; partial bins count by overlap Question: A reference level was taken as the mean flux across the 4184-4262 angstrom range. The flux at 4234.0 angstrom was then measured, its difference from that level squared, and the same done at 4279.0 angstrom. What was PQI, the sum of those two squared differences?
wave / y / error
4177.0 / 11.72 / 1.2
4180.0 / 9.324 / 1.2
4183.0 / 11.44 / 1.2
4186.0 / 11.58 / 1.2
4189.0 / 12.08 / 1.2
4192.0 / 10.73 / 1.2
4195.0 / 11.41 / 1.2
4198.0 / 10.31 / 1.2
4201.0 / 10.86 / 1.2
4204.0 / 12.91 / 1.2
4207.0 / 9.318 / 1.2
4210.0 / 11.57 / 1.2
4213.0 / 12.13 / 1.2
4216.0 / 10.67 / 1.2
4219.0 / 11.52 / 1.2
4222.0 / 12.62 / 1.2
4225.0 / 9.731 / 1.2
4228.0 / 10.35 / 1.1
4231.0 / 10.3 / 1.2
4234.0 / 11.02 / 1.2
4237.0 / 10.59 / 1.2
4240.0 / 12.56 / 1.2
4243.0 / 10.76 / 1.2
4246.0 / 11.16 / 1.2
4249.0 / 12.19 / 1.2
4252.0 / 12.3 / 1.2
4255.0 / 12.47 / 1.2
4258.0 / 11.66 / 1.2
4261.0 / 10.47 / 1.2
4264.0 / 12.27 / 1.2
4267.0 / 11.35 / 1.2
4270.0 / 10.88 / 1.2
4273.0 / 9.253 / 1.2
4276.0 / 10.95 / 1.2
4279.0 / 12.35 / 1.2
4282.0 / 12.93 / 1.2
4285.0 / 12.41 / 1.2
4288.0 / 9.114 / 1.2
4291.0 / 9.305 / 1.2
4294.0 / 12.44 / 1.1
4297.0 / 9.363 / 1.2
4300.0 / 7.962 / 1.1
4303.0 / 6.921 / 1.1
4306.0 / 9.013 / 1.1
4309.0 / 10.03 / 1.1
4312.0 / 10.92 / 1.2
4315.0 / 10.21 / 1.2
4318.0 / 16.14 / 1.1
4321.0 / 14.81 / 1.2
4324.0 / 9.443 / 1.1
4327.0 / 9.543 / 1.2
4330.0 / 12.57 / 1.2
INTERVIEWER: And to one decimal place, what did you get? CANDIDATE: 1.2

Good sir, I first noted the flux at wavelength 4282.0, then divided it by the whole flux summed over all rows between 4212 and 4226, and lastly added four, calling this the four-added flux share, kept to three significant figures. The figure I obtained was 4.23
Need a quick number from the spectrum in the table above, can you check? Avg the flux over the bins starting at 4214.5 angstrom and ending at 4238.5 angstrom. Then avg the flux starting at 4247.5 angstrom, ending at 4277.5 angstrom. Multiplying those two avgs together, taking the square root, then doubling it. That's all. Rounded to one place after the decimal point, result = 22.2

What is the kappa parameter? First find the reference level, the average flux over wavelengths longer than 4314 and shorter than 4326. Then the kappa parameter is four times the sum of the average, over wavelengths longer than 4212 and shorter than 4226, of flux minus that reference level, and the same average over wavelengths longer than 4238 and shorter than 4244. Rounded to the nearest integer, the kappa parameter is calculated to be -9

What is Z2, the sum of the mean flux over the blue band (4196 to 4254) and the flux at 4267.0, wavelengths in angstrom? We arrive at 22.6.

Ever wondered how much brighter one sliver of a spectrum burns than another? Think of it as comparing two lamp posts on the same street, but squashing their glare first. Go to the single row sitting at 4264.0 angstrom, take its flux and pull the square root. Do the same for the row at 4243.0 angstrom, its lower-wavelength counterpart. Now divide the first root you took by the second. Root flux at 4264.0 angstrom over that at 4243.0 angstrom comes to 1.07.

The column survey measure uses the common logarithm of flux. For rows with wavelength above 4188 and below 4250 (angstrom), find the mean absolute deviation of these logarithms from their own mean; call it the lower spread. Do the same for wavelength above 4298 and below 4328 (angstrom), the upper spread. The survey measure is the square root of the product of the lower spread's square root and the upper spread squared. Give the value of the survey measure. 0.033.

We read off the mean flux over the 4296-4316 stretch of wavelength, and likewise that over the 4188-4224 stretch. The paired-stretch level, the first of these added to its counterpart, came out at 20.5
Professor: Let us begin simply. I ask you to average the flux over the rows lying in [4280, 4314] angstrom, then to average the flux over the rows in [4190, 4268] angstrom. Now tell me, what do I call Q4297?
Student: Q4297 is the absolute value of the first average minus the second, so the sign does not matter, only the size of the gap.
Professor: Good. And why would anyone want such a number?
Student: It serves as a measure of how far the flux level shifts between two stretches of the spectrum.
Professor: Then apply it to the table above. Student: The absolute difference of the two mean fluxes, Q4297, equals 1.2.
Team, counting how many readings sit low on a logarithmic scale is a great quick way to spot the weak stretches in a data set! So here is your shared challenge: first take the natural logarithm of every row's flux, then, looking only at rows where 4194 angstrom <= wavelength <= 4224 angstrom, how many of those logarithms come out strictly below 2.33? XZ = 1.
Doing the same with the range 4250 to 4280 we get 1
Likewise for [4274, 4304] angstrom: 5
